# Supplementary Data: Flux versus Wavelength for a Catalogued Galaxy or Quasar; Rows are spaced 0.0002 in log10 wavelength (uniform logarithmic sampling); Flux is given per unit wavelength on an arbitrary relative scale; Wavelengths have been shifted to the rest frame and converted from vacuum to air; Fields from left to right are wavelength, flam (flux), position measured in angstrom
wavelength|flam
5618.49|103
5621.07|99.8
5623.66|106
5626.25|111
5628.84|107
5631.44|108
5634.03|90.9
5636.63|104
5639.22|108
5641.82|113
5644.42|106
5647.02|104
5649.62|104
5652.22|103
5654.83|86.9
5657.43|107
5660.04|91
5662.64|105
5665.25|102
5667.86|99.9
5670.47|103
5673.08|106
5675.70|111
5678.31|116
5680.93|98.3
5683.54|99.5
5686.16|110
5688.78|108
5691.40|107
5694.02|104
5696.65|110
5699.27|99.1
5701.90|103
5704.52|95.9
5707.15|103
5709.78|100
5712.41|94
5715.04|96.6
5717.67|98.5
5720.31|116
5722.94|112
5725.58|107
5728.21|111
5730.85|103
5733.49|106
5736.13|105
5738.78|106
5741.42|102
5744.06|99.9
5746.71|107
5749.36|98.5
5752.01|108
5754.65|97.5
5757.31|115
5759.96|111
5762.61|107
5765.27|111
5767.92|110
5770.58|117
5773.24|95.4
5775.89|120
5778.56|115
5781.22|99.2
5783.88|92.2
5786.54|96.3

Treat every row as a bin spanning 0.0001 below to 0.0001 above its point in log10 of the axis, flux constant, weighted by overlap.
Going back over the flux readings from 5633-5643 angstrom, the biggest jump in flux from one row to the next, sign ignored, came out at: 13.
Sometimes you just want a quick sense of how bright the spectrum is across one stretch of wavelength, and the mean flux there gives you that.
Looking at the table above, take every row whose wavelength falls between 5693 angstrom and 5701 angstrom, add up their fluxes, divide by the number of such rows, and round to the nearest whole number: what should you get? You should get 104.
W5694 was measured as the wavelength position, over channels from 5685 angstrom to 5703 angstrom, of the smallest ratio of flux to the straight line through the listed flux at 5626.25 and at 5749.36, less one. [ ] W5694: 5699.27 angstrom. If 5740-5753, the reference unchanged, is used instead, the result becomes 5749.36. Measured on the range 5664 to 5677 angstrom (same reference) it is 5667.86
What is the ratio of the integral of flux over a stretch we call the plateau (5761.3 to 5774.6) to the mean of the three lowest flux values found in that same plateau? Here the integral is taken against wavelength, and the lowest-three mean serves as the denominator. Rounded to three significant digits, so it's 13.8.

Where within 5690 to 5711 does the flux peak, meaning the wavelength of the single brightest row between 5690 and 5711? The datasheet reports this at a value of 5696.65 angstrom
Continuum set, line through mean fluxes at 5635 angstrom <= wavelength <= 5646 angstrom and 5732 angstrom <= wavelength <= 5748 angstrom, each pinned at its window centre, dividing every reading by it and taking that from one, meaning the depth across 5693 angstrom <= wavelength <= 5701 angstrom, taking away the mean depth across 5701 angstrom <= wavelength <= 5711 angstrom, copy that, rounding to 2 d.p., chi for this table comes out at -0.03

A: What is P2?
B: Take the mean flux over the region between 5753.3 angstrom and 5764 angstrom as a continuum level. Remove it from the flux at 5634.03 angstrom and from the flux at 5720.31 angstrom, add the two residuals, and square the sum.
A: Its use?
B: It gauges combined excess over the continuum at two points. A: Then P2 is 70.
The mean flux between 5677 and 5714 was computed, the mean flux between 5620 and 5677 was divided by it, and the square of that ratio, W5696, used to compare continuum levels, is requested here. 1.00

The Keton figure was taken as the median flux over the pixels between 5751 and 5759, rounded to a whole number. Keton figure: 108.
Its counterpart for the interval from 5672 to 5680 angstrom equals 111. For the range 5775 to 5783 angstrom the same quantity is 115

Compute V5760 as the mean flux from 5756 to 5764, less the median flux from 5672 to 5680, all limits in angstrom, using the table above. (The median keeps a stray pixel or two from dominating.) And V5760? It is 0.0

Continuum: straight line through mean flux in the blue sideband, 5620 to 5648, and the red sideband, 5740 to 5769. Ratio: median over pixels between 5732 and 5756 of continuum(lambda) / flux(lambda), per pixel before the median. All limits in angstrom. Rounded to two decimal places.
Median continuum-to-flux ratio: 1.01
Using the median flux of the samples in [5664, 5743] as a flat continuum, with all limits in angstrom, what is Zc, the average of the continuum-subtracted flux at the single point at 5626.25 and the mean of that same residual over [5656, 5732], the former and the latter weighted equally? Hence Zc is 4.0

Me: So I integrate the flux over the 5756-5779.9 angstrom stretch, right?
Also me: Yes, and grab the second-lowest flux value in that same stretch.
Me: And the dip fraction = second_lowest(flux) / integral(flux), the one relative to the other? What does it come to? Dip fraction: 0.0402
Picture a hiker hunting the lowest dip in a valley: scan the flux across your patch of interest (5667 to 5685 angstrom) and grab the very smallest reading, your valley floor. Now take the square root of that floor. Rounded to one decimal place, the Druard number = 9.9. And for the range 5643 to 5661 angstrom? 9.3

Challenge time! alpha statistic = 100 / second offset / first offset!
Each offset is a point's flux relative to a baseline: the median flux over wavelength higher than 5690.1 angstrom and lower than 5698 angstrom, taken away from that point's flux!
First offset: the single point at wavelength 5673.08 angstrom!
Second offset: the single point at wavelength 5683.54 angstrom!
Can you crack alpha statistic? 13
